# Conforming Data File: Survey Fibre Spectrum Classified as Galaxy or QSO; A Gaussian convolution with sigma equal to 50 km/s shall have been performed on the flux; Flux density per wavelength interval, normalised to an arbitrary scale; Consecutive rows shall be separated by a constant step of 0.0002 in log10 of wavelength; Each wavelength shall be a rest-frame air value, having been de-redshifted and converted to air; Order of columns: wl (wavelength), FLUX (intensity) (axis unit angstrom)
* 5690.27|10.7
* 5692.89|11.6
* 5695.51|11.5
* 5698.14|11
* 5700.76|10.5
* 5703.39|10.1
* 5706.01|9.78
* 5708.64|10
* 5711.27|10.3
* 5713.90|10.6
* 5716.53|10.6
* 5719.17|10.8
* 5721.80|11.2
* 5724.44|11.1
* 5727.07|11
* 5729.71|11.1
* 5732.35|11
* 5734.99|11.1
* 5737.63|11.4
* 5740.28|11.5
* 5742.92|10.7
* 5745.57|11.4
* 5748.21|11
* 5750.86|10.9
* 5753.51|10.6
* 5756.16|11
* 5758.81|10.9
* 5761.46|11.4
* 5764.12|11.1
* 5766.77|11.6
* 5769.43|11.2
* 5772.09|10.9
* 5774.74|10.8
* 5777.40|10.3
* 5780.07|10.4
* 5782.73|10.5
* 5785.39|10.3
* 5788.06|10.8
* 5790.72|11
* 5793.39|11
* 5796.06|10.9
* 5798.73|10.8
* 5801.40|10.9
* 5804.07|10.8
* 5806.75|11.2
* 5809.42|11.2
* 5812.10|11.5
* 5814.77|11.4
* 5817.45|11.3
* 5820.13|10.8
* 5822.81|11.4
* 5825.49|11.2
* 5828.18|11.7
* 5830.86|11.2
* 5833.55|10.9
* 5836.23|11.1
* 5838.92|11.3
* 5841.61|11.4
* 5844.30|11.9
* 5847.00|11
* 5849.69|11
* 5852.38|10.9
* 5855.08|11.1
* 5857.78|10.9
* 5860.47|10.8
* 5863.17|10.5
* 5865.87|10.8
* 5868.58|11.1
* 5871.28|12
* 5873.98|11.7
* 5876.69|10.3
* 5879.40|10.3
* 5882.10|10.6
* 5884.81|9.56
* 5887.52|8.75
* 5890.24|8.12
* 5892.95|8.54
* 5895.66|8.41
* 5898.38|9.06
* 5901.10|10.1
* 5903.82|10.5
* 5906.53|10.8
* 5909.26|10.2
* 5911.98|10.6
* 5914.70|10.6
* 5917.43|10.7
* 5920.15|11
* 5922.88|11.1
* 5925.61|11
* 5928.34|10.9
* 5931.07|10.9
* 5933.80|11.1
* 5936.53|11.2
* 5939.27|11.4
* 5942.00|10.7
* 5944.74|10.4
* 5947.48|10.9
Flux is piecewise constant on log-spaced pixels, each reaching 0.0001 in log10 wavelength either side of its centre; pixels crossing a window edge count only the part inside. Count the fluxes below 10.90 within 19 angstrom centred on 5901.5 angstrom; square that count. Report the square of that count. 49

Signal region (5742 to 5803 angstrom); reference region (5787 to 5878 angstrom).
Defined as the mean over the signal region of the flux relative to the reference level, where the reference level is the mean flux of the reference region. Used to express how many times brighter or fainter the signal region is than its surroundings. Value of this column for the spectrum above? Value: 0.98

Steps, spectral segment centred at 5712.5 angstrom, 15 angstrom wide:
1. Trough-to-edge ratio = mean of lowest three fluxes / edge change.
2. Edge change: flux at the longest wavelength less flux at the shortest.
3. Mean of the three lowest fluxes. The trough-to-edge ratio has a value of 10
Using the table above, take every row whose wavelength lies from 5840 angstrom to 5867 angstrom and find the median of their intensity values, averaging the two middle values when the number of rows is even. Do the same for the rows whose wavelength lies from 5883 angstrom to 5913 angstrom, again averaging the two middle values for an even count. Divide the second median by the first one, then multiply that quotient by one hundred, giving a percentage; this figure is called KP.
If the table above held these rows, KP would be 87.3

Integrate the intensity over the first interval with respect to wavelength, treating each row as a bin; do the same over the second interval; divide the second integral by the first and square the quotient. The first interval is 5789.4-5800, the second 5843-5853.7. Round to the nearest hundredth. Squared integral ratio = 1.07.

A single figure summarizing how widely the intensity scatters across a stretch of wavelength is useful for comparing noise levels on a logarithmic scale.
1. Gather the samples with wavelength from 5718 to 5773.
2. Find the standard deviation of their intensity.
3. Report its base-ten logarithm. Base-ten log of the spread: -0.6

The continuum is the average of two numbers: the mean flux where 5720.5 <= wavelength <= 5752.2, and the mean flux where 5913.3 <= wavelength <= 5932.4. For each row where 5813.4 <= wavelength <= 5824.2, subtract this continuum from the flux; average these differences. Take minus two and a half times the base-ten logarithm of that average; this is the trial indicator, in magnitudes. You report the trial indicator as 1.6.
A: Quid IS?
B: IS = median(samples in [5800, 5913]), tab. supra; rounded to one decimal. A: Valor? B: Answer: 10.9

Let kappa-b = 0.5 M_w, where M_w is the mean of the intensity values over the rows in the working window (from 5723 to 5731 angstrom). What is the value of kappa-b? 5.53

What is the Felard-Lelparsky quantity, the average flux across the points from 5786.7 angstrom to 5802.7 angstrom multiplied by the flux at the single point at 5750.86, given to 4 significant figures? 118.8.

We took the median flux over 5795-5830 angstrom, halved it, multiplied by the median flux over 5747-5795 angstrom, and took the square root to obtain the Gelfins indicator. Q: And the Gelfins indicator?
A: 7.81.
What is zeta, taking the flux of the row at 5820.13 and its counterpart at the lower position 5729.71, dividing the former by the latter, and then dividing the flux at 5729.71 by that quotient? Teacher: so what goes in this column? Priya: 11.4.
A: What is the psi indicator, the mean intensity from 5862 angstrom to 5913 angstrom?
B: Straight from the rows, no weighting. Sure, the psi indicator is 10.1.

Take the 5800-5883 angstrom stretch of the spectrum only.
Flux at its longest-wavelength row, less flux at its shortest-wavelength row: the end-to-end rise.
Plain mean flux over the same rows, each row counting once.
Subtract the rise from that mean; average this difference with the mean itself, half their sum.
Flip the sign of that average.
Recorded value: -11.3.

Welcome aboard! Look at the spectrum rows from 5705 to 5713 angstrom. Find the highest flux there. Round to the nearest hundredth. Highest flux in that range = 10.30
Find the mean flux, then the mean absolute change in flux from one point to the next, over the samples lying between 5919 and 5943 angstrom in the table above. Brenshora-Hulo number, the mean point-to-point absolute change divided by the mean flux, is 0.017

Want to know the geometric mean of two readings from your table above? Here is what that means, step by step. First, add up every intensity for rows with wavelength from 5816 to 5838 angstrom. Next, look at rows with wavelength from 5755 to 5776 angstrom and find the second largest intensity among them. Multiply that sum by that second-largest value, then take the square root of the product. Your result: 32.0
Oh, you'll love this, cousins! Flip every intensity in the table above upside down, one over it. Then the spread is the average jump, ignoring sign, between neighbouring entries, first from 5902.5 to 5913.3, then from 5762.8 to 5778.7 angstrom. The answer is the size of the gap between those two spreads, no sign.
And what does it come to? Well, 0.0010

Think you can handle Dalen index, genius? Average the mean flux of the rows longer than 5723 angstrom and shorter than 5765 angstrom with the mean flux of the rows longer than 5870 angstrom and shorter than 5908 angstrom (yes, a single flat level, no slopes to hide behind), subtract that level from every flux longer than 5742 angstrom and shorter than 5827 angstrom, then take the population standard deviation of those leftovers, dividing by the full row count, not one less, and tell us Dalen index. 0.33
